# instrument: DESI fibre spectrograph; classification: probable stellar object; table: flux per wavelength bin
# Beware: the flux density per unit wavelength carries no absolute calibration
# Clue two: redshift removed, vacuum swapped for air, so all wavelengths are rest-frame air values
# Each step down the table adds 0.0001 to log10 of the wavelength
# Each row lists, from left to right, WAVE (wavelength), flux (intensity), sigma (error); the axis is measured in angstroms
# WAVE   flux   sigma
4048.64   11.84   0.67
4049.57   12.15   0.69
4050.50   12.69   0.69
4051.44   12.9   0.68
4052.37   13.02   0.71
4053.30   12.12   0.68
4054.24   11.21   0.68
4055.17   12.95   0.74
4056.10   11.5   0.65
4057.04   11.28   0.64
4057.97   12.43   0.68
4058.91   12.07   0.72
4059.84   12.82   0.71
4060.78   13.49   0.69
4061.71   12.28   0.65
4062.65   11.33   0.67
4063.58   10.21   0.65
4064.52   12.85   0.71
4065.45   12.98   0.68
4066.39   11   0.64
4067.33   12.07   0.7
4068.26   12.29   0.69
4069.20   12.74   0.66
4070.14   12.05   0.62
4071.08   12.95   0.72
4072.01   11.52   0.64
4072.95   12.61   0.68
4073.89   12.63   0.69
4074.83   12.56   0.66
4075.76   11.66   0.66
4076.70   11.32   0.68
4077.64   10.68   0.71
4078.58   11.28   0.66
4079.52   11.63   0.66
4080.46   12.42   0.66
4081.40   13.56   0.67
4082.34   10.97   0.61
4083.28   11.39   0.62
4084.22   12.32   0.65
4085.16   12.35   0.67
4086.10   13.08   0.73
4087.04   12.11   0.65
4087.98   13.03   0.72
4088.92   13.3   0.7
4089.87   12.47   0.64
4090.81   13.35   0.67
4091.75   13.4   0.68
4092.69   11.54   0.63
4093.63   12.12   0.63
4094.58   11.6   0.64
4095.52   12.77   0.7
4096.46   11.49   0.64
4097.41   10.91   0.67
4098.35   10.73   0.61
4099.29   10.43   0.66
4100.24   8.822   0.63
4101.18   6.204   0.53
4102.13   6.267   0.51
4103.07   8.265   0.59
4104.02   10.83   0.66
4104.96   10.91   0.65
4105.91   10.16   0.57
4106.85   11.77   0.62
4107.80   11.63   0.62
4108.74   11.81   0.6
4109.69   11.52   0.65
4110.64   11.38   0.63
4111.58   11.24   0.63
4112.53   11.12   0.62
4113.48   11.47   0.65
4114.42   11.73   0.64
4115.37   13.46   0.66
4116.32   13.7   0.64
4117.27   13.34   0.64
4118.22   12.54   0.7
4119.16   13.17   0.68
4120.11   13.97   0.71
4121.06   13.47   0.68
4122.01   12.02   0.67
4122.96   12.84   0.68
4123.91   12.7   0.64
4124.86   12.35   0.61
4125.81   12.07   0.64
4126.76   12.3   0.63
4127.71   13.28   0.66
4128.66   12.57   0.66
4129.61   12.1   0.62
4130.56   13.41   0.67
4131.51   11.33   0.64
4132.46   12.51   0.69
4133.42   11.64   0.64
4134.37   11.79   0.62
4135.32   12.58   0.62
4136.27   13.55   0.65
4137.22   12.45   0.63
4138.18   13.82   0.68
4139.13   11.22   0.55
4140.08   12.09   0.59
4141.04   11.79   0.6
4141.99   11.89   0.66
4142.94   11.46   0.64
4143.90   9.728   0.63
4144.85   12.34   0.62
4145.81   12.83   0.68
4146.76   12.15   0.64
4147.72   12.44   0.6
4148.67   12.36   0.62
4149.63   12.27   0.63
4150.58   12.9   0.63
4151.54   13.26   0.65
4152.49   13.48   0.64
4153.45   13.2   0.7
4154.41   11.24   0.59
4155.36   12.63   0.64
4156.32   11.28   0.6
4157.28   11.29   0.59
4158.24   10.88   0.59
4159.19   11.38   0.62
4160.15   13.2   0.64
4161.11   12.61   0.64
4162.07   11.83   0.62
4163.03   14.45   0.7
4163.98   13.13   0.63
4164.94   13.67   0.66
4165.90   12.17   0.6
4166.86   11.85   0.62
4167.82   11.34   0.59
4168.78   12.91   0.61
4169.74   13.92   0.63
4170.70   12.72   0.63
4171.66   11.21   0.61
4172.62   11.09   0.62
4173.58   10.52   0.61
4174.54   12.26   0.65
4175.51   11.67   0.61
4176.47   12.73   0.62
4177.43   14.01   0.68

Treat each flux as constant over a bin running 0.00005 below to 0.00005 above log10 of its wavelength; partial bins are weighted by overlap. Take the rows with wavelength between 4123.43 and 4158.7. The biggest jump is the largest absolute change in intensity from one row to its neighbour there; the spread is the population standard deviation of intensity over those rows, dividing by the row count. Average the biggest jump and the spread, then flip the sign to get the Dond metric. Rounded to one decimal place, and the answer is -1.7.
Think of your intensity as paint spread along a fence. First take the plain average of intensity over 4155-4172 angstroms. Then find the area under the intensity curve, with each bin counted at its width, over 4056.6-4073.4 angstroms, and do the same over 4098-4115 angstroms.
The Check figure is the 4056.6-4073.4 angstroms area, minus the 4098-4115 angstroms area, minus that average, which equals 16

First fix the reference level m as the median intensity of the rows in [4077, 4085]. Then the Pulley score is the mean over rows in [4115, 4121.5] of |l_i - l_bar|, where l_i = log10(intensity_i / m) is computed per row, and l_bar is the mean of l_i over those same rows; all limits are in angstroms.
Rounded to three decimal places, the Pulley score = 0.010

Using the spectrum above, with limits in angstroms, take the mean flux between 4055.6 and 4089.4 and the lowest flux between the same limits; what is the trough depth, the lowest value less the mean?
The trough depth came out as -1.92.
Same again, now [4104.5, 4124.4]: -2.03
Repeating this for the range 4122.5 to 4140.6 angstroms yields -1.23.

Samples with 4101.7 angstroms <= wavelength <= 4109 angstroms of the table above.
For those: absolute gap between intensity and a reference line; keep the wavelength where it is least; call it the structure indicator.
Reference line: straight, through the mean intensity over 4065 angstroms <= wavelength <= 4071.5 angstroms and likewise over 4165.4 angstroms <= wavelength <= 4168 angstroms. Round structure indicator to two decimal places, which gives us 4108.74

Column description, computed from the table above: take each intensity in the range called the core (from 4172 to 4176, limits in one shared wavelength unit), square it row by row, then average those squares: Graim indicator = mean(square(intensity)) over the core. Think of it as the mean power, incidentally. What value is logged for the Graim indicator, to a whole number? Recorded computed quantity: 130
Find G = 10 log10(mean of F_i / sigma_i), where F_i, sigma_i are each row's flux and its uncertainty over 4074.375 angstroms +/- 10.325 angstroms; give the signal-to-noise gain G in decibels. 12.6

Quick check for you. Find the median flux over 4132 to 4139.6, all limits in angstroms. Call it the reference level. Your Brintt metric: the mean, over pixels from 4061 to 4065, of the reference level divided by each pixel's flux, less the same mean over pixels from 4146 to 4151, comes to 0.07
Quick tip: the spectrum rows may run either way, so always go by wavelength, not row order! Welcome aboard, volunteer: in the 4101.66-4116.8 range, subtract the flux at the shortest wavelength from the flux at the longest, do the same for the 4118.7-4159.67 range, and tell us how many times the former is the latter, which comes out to -4.2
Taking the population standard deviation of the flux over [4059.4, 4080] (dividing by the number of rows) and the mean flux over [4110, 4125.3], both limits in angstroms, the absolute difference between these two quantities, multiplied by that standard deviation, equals 9.7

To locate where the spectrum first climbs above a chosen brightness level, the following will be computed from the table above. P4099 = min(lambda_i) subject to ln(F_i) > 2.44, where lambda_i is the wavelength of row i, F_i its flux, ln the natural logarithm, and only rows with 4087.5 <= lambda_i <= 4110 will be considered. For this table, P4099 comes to 4087.98 angstroms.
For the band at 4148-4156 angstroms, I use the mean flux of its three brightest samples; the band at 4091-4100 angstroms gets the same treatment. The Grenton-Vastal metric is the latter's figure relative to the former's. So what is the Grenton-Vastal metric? 0.959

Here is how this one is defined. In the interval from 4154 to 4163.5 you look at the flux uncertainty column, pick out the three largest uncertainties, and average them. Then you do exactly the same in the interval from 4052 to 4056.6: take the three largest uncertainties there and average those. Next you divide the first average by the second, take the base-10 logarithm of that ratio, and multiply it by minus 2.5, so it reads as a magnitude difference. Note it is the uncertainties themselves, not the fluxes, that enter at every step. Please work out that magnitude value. 0.079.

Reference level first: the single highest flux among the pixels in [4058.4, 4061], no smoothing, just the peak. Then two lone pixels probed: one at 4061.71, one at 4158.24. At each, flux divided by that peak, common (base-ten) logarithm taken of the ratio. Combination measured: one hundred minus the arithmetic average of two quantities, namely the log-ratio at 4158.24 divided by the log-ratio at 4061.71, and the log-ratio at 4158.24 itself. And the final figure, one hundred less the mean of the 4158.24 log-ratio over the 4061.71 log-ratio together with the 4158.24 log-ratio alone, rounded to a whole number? 99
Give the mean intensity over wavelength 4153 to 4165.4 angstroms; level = 12.4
